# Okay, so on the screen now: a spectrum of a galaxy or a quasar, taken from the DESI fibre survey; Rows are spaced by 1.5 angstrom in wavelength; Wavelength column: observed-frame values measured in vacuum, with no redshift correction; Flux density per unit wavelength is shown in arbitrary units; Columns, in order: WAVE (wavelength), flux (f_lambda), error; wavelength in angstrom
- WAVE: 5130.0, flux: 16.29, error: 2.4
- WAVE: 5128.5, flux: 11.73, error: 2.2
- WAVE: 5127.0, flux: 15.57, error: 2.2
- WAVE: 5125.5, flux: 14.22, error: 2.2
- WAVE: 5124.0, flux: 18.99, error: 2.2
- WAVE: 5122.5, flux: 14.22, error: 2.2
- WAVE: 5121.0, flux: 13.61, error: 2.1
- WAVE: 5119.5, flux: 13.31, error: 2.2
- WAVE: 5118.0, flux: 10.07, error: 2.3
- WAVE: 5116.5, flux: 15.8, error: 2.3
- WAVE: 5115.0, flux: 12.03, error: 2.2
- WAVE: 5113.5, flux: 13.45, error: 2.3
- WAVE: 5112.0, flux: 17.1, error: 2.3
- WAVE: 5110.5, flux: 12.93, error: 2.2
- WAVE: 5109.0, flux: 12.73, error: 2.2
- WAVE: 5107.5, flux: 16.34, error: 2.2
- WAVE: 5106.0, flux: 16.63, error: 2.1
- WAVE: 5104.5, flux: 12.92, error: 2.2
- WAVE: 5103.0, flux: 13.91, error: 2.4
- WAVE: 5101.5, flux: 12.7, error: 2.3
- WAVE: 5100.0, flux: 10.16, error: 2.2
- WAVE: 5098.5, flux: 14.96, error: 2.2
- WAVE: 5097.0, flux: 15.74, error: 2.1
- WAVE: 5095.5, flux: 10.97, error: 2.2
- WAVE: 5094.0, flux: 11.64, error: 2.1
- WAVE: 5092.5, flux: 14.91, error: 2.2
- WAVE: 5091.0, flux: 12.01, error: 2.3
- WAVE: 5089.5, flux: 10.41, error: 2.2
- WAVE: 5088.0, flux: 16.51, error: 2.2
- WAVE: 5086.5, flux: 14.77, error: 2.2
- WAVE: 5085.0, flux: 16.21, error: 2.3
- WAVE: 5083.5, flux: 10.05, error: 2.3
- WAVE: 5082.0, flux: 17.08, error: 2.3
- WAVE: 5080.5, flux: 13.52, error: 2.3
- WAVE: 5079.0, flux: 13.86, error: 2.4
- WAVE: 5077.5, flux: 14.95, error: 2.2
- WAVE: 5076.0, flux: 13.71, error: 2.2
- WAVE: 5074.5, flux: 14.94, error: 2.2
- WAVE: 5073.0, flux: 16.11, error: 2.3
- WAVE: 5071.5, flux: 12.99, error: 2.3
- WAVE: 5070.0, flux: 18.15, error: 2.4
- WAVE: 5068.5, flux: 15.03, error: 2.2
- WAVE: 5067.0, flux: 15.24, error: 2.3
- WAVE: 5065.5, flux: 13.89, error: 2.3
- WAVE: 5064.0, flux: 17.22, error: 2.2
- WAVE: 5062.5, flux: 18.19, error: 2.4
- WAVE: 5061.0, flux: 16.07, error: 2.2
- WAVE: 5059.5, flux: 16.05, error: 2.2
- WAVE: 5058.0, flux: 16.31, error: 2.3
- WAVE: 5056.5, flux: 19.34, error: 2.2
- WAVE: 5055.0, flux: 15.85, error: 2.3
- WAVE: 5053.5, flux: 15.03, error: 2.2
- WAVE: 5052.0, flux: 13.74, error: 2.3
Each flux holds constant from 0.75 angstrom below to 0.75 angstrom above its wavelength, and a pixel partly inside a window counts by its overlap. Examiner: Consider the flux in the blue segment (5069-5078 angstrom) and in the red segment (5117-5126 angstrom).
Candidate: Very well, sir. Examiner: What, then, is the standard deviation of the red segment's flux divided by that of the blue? 1.57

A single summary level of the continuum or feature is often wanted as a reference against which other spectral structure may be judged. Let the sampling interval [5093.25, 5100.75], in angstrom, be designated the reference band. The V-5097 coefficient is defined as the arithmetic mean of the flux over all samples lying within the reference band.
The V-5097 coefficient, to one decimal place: 12.7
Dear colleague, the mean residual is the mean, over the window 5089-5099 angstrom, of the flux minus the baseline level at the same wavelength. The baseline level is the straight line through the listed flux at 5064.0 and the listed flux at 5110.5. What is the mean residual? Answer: -1.5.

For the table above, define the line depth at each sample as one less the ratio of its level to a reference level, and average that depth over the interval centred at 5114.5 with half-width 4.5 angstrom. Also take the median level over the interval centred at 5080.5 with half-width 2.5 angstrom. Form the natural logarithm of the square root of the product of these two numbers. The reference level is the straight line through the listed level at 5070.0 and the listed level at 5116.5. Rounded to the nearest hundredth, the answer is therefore 0.36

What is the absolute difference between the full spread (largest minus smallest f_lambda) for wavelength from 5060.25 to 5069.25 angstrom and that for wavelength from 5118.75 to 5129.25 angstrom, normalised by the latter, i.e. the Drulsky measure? 0.41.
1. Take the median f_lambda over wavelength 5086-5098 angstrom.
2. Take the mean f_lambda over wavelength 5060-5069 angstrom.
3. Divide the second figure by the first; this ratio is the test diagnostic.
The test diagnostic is 1.19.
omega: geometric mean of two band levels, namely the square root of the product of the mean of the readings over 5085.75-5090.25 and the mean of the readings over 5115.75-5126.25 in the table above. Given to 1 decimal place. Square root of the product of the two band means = 14.1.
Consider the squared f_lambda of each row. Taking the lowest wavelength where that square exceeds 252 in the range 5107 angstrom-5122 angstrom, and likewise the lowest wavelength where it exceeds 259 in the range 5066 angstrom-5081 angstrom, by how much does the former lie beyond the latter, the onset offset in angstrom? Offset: 37.5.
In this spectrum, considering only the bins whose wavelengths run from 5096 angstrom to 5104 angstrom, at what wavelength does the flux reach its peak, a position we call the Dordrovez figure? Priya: 5097.0 angstrom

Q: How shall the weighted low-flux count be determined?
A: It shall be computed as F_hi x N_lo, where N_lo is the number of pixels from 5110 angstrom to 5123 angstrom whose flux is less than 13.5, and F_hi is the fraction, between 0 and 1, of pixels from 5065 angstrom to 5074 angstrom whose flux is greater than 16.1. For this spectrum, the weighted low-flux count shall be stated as 1.7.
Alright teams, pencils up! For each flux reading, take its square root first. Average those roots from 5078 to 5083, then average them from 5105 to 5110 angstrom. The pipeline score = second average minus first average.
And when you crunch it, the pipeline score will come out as 0.1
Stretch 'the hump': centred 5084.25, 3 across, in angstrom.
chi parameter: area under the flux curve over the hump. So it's 39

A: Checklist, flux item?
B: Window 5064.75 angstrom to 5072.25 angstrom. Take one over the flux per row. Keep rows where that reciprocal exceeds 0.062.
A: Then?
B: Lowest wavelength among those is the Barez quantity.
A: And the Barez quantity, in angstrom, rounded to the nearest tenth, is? 5065.5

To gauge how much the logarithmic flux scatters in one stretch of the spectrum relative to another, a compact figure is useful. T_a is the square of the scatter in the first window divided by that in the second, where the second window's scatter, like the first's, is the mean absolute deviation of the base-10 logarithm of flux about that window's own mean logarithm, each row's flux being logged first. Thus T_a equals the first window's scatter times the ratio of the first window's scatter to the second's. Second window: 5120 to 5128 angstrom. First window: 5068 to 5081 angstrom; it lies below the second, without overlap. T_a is 0.026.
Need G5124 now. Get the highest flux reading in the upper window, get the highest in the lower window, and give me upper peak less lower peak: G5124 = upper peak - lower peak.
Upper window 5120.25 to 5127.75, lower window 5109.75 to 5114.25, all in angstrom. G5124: 1.9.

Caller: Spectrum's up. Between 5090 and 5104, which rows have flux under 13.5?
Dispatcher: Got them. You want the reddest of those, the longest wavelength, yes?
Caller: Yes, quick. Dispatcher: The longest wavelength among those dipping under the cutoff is 5101.5 angstrom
